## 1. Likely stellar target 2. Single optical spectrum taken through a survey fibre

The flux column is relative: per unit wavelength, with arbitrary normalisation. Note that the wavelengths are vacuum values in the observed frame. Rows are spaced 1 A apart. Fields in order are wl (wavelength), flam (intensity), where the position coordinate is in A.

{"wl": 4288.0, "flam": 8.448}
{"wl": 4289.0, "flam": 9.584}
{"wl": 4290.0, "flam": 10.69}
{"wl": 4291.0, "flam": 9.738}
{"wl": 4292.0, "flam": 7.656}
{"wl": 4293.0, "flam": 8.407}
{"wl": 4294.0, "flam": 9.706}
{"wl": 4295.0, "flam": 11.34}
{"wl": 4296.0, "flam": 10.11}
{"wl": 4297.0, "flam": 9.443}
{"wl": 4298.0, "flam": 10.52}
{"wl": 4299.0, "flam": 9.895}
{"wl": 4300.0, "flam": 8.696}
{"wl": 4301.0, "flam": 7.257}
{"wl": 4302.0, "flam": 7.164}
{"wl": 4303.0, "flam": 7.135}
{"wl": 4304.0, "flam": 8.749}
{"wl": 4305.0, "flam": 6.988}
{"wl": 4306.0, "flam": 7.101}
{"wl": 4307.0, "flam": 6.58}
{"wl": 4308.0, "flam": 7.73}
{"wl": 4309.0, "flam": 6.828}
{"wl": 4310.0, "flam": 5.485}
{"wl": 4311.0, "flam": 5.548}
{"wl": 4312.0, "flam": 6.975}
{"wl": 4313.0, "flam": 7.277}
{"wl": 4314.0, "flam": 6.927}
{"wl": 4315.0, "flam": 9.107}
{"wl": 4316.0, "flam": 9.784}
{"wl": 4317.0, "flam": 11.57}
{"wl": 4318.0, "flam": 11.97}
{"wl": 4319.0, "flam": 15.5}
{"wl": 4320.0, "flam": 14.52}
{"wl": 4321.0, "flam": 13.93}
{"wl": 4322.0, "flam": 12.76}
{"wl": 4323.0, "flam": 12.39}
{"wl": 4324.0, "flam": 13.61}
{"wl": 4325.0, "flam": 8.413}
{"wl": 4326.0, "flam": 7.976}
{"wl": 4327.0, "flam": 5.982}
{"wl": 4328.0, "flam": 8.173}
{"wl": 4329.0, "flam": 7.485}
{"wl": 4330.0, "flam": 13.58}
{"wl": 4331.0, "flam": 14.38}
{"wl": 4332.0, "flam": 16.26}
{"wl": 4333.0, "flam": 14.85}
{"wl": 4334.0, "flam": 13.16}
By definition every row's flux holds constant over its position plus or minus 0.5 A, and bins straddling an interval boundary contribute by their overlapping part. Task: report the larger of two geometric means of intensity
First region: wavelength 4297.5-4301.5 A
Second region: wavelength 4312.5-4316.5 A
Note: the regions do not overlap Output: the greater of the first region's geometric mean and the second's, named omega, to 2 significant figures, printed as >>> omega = 9.0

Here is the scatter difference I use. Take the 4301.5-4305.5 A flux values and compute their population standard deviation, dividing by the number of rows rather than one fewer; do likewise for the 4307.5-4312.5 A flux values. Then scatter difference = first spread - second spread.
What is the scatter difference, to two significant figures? -0.15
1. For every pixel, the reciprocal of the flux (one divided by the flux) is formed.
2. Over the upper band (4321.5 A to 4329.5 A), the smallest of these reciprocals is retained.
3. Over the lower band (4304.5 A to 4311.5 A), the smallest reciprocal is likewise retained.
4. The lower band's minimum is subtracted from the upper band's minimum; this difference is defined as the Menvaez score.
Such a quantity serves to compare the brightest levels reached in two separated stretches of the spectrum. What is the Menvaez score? -0.056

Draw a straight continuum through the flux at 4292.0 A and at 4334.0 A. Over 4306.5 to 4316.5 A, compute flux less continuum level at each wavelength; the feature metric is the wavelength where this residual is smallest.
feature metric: 4311.0 A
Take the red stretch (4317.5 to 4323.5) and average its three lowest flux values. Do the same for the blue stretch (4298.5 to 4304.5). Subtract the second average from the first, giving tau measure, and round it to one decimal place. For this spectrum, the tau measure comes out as 5.2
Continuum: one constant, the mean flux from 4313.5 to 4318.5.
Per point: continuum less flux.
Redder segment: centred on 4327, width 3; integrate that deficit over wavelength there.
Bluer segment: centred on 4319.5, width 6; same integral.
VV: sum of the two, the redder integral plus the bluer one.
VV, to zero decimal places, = -14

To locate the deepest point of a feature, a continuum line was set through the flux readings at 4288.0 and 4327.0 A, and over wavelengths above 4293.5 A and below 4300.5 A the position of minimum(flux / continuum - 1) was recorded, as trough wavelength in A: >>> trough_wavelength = 4300.0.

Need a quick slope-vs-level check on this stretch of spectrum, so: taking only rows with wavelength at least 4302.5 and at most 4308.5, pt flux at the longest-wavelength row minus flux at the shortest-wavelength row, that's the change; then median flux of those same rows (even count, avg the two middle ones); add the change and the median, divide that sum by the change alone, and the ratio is 13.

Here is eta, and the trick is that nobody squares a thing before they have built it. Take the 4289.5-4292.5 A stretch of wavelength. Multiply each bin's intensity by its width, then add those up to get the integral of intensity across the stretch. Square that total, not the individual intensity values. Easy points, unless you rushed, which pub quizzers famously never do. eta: 789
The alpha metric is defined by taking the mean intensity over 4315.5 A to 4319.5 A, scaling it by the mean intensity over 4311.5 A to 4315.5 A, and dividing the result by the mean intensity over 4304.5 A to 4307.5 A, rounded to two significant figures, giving 13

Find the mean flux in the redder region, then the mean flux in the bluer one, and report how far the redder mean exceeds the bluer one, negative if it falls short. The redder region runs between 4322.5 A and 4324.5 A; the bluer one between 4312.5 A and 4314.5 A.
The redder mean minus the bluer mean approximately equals 6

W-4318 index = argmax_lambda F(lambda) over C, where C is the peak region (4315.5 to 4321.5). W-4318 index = 4319.0 A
